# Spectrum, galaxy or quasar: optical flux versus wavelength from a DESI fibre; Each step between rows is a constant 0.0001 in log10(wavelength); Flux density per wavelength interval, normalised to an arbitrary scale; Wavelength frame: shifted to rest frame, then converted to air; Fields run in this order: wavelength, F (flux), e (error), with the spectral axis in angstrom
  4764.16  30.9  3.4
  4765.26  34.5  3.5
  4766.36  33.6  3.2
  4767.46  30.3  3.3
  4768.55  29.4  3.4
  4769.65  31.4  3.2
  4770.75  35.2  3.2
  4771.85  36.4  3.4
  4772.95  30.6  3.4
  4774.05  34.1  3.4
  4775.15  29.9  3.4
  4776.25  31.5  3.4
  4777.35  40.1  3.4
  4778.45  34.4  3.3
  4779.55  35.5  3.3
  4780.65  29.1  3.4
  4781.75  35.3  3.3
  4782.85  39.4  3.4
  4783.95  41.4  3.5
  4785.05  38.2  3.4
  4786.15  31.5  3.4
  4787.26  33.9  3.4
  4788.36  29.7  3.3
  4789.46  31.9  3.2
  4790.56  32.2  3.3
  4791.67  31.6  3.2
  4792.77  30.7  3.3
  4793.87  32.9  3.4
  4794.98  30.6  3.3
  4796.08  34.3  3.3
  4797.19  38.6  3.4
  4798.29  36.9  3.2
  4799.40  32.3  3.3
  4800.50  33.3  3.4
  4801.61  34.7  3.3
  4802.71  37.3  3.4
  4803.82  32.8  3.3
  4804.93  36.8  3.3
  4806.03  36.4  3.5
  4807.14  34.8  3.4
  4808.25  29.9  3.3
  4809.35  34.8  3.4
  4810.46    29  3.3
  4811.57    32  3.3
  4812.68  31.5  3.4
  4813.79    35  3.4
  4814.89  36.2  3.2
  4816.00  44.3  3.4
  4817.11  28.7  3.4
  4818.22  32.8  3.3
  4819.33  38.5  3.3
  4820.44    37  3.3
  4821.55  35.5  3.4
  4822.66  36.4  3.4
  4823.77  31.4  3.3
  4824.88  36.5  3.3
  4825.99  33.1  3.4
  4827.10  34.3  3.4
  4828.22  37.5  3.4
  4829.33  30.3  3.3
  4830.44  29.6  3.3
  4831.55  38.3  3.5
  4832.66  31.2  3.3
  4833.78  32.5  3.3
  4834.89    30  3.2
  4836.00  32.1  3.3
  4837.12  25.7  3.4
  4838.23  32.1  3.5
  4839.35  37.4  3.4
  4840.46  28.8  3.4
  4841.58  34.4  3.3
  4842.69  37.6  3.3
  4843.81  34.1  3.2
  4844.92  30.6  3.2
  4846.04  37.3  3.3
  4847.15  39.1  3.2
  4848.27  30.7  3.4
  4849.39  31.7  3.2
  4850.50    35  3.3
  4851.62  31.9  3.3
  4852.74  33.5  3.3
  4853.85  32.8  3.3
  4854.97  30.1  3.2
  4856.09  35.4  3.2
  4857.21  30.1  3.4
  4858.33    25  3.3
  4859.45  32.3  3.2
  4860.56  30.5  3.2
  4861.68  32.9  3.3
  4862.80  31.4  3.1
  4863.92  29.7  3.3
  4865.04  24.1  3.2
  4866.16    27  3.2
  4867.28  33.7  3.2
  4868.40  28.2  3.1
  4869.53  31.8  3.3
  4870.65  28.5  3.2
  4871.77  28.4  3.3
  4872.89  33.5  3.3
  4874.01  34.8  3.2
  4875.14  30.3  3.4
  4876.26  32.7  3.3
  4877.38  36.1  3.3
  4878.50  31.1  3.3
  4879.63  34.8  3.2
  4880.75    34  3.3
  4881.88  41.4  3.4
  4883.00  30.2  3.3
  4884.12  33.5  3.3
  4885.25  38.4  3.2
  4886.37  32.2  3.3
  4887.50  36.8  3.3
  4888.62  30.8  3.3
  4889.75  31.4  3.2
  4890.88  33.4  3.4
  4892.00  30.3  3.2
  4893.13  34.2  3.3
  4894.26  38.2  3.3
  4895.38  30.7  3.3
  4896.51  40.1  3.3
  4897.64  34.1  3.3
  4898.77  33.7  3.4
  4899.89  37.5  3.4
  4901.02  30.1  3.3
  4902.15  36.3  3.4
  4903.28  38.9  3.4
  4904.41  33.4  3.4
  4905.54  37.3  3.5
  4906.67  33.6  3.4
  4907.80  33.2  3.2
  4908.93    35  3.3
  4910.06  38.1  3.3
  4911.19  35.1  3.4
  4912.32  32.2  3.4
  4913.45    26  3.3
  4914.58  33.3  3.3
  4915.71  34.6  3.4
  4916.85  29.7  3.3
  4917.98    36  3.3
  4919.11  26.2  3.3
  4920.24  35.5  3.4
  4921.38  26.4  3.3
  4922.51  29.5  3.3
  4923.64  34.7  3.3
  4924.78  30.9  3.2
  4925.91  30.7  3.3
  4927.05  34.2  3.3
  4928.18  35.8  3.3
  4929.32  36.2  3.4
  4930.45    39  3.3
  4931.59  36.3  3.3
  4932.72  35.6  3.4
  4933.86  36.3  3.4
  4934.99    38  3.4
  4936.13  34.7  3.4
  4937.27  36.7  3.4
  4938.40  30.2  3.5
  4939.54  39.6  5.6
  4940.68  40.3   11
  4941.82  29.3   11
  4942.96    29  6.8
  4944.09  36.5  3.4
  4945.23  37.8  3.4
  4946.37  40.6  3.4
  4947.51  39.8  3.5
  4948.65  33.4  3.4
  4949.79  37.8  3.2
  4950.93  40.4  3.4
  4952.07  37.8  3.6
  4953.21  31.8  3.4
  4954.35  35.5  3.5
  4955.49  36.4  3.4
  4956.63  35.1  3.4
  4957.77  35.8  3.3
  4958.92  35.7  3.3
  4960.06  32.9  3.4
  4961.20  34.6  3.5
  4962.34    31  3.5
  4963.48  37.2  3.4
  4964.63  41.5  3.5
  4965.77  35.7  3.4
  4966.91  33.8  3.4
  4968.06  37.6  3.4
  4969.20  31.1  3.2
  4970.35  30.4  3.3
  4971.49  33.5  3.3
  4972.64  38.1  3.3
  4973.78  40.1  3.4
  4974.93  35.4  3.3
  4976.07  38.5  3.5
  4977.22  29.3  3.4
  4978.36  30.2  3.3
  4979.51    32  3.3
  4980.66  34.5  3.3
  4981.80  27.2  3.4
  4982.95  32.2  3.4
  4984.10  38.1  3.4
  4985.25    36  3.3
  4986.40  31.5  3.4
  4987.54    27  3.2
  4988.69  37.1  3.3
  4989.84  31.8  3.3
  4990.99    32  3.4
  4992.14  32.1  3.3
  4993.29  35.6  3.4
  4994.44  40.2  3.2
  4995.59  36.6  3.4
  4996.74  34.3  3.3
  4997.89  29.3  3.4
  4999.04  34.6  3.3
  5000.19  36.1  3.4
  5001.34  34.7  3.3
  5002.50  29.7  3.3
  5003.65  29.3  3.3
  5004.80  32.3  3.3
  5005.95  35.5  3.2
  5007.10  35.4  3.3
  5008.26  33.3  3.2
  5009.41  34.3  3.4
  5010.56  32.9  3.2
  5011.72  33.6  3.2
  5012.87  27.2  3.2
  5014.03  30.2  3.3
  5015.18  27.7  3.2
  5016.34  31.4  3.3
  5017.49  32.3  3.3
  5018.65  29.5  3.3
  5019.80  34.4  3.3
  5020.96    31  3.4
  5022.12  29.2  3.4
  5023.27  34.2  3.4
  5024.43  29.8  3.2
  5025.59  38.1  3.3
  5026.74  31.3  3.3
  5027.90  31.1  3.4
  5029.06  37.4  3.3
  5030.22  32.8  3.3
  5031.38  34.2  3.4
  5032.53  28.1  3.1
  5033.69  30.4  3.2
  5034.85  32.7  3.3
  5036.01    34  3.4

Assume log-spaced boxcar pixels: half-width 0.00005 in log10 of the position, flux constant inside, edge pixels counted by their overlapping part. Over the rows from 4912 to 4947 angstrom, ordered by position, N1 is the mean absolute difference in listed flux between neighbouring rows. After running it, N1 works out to 4.2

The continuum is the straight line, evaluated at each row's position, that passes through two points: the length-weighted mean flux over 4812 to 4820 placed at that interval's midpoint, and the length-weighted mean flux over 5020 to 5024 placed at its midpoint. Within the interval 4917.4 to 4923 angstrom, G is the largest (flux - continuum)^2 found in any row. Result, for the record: 53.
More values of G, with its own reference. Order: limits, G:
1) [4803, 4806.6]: 7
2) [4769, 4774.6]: 29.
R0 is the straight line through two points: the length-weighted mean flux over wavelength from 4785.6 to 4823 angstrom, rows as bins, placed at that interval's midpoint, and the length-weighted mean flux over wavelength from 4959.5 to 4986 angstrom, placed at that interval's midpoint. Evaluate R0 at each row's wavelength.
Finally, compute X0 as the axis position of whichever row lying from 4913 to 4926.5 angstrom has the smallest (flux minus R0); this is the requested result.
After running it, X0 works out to 4913.45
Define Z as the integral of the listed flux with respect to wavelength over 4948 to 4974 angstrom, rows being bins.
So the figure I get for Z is 923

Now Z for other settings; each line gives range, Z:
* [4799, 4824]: 862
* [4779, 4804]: 853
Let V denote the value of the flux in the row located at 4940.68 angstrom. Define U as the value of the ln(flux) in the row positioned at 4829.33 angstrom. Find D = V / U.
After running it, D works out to 11.8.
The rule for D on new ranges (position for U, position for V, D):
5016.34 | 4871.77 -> 8.2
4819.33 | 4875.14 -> 8.3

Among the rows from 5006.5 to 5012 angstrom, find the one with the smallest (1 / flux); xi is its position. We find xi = 5007.10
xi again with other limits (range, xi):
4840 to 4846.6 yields 4842.69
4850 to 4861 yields 4856.09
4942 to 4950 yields 4946.37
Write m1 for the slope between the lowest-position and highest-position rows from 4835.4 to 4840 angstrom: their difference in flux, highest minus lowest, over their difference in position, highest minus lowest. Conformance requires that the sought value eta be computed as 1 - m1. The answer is -0.6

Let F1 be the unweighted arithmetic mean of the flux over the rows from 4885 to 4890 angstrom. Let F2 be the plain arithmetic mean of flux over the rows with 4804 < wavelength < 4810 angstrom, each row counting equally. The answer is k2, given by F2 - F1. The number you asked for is 1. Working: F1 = 33.9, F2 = 35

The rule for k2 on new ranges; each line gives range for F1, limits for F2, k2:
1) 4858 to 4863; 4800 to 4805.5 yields 5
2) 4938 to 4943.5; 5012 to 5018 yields -4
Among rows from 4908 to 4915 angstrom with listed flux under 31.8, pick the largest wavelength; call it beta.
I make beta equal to 4913.45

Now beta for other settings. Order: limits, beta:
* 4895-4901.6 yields 4901.02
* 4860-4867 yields 4866.16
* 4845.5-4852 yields 4849.39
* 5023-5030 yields 5027.90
